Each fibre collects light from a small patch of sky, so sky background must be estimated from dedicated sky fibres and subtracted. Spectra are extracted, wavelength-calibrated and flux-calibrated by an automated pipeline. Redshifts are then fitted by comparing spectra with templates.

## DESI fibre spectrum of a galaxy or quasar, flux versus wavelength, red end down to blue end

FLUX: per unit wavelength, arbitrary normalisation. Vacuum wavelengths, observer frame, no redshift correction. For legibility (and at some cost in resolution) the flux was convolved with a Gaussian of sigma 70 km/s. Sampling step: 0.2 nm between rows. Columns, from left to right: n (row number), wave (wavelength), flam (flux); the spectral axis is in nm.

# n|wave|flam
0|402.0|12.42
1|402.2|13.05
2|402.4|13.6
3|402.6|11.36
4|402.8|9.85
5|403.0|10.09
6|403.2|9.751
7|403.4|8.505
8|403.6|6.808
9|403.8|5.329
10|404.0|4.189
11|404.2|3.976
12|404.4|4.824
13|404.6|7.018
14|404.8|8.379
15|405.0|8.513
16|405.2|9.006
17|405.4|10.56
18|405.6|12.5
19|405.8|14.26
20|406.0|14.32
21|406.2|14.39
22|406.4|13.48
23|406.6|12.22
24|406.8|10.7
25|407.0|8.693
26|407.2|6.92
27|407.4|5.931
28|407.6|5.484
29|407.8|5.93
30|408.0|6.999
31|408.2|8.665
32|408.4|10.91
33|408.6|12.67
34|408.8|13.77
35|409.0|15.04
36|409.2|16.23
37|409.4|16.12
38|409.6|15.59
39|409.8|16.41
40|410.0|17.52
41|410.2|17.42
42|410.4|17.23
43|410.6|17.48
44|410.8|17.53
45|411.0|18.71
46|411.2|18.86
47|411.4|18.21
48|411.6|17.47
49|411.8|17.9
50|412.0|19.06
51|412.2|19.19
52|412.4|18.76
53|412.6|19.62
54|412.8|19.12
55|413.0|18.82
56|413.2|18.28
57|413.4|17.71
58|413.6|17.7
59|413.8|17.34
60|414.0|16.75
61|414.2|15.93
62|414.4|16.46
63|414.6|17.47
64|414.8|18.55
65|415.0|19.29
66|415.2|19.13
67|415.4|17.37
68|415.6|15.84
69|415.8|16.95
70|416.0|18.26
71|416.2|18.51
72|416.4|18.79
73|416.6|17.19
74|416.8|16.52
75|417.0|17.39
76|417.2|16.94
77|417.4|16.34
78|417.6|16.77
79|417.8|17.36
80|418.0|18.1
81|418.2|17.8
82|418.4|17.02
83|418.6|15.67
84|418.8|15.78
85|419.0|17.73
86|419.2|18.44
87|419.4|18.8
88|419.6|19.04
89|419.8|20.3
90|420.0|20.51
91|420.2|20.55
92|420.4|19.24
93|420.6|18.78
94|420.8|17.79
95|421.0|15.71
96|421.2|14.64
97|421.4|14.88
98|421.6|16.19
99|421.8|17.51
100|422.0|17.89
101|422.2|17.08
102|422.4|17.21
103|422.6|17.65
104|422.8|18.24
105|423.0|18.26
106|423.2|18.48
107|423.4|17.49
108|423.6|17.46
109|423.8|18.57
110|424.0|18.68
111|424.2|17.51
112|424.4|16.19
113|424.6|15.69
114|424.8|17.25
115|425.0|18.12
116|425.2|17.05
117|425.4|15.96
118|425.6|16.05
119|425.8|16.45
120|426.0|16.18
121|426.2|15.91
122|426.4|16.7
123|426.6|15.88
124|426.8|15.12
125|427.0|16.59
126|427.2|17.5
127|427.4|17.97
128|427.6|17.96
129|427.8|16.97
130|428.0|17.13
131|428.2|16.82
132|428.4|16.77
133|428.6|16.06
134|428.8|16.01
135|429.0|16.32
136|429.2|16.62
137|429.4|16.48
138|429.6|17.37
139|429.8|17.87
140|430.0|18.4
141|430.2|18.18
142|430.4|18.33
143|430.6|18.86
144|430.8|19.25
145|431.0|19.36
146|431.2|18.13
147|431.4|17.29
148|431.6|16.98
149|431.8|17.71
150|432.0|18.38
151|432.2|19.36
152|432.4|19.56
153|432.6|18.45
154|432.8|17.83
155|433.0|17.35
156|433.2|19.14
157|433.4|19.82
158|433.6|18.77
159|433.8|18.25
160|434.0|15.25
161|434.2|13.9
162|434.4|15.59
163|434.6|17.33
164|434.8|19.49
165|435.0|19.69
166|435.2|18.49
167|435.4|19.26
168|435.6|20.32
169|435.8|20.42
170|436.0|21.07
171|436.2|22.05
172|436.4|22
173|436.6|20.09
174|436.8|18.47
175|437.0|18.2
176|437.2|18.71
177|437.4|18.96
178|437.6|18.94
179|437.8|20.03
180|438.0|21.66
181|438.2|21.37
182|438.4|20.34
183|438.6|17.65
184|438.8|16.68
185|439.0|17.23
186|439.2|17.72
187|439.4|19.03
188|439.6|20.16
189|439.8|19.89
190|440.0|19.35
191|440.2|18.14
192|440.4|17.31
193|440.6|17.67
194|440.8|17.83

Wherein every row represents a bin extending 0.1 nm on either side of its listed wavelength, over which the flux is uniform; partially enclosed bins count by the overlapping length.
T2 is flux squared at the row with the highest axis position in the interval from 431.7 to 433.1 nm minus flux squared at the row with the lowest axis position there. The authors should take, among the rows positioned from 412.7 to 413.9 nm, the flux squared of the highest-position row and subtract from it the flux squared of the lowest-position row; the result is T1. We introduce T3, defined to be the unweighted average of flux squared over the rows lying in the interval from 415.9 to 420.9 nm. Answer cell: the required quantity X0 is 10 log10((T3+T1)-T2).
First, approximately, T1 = -65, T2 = -13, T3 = 325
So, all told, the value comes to 24.4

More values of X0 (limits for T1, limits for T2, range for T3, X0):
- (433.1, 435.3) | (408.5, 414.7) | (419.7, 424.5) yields 21.7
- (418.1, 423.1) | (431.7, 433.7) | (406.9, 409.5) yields 19.9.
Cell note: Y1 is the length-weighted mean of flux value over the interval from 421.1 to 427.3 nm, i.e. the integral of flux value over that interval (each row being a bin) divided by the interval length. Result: 16.9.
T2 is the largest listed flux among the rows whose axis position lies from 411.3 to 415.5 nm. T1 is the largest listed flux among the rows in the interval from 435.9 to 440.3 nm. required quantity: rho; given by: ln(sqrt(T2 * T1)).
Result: 3.03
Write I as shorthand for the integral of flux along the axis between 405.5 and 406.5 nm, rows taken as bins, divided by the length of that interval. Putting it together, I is 13.8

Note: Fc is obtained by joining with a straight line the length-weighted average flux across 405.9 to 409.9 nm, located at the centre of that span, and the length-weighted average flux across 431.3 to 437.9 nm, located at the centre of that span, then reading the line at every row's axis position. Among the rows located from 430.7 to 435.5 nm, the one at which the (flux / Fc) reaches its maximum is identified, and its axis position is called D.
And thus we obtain 431.0 nm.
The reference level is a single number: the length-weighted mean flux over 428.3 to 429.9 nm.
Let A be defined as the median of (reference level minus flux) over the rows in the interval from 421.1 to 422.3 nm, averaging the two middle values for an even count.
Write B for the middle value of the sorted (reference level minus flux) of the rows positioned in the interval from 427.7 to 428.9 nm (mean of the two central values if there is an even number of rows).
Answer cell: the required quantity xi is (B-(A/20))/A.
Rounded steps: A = 0.1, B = -0.1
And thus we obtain -2.1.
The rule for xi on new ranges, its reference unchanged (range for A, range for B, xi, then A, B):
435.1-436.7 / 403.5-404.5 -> -3.3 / -3.7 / 11.9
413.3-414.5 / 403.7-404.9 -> -32.5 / -0.4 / 11.6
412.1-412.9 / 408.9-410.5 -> -0.2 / -2.5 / 0.4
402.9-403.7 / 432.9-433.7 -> -0.3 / 7.6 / -2.3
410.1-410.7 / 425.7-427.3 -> -0.6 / -0.7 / 0.4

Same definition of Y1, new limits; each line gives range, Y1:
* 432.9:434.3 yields 17.5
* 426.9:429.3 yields 16.9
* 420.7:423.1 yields 16.9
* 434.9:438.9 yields 19.7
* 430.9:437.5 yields 18.7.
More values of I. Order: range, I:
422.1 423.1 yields 17.7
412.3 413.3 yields 18.9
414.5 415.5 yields 18.4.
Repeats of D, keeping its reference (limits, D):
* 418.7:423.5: 420.0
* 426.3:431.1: 431.0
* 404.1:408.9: 405.8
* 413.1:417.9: 415.0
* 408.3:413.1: 412.6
